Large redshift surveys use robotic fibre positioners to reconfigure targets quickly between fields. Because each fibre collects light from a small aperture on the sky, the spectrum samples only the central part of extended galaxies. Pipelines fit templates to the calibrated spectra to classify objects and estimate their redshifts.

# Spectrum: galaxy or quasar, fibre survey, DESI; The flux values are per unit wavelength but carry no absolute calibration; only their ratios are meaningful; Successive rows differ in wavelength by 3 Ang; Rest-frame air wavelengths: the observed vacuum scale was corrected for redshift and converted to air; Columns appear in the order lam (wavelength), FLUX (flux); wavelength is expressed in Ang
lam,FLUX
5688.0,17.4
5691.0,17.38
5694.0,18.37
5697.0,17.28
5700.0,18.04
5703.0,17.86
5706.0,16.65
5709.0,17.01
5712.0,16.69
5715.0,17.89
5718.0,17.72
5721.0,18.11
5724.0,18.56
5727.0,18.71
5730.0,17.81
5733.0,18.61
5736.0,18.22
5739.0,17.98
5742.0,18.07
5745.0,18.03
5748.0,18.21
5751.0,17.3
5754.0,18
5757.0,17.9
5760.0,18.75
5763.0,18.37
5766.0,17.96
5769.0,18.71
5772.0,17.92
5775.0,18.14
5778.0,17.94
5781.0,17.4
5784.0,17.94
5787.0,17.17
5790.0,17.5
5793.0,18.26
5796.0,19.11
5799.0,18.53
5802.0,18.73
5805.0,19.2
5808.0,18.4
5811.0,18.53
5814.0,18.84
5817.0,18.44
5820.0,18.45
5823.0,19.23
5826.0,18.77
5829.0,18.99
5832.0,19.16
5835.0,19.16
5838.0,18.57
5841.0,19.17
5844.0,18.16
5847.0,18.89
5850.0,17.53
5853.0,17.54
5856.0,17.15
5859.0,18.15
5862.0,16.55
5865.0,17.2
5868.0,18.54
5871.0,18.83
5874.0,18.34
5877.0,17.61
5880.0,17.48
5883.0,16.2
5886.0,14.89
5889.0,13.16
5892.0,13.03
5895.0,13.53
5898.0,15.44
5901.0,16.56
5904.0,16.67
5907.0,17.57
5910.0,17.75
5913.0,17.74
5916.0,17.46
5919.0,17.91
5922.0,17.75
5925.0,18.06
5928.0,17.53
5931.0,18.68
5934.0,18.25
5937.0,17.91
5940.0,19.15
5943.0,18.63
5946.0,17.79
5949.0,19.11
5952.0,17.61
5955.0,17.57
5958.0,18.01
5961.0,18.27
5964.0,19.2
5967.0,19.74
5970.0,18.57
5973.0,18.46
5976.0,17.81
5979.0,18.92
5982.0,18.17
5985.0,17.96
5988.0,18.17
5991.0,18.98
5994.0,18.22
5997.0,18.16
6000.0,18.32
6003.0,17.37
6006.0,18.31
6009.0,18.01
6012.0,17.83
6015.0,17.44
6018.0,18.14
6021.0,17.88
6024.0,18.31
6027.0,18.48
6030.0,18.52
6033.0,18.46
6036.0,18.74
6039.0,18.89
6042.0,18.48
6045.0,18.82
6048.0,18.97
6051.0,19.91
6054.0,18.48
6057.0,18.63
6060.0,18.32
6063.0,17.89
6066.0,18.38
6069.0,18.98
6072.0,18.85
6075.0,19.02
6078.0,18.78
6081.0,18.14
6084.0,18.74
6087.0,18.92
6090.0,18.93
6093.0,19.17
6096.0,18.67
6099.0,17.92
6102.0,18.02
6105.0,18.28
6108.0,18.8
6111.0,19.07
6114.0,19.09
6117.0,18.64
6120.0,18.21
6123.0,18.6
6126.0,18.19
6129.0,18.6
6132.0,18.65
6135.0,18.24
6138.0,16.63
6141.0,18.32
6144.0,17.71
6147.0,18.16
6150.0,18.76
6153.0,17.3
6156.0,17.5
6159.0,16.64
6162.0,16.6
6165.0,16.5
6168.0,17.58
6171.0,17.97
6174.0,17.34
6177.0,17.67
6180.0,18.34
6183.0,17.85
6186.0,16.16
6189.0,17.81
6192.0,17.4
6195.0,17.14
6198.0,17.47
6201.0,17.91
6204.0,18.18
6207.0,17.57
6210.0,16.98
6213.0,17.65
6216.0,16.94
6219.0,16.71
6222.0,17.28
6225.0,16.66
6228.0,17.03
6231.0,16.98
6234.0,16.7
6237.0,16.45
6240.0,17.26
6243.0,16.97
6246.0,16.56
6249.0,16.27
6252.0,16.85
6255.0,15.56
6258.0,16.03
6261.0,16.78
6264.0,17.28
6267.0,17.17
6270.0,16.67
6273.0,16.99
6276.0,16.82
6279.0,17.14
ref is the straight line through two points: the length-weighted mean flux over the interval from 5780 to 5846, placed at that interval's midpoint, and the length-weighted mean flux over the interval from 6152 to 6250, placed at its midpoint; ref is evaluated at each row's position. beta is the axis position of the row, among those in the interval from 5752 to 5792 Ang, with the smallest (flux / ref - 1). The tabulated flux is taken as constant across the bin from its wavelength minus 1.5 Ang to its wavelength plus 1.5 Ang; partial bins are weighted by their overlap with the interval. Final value 5787.0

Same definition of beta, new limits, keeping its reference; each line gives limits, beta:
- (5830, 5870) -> 5862.0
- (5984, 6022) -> 6003.0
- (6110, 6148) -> 6138.0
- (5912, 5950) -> 5916.0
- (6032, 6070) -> 6063.0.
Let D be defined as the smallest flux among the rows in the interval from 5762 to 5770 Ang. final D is 17.96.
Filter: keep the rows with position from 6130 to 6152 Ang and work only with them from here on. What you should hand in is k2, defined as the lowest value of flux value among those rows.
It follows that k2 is 16.63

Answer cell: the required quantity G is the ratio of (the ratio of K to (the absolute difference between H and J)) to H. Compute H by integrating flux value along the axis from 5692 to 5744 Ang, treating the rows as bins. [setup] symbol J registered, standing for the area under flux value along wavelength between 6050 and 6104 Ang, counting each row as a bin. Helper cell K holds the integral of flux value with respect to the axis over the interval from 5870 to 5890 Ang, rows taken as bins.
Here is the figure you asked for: 0.0046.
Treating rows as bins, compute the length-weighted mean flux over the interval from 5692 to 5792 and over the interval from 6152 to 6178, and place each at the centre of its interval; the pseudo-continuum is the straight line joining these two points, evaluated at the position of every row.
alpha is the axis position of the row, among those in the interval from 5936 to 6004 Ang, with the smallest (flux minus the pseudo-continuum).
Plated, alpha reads 6003.0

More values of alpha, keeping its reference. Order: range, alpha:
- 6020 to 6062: 6021.0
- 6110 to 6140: 6138.0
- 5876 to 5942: 5892.0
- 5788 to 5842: 5790.0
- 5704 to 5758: 5706.0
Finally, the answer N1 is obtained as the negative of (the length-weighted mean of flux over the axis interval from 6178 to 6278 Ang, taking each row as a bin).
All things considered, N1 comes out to -17.0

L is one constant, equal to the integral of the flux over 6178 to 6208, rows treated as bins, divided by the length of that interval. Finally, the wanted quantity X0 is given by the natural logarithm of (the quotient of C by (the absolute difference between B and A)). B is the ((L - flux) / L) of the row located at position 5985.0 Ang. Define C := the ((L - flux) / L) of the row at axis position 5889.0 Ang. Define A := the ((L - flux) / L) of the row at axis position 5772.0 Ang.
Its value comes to 5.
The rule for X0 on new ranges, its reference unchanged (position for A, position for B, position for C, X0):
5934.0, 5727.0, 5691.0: -1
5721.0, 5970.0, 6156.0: -2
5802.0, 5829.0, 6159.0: 1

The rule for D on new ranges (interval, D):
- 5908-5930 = 17.46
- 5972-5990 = 17.81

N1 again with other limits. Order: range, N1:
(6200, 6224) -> -17.4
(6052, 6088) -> -18.6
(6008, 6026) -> -17.9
